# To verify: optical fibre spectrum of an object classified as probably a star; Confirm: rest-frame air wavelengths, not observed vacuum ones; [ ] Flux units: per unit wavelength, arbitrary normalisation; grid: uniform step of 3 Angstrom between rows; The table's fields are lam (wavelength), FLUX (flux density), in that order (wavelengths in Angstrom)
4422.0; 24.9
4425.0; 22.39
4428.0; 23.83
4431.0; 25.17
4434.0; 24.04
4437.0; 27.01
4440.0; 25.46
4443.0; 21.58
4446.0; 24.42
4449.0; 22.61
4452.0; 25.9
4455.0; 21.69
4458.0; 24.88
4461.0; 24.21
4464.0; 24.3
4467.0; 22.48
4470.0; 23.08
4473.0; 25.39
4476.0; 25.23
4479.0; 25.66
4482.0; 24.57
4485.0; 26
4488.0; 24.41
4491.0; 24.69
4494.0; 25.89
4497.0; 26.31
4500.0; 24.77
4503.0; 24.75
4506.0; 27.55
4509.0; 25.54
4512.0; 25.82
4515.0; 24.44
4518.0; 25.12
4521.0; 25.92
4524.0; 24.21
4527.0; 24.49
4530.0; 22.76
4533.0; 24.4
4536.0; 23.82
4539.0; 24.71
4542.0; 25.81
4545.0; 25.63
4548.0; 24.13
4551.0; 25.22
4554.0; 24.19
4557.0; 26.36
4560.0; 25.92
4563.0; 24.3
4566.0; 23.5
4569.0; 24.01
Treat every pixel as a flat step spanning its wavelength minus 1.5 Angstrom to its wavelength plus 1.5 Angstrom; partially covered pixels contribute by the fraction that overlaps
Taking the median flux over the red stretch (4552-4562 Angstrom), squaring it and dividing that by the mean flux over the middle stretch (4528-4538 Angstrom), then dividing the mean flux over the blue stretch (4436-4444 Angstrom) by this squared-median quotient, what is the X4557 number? 0.87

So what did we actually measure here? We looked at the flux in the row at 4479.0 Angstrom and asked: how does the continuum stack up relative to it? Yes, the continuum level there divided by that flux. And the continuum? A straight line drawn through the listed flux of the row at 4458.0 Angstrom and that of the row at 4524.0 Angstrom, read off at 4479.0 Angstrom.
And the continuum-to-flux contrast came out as 0.96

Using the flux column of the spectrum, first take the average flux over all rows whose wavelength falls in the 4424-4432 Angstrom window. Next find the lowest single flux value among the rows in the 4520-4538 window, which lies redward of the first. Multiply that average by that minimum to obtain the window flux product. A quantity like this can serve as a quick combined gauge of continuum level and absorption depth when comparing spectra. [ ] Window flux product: 542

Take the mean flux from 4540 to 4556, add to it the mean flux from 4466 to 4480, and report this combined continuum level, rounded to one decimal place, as 49.4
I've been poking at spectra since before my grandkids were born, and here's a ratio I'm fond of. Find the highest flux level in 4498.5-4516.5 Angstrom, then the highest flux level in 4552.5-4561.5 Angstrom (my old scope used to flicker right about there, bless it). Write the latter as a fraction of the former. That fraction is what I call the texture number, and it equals 0.96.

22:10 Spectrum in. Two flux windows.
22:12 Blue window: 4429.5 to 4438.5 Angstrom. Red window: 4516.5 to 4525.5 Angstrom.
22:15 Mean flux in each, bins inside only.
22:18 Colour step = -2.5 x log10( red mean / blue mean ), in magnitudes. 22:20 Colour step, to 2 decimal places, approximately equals 0.01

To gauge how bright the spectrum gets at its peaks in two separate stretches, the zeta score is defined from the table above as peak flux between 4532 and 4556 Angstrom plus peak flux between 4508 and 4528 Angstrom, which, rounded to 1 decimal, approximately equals 51.7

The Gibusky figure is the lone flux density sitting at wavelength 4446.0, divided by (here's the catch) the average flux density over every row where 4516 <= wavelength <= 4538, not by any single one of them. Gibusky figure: 1.00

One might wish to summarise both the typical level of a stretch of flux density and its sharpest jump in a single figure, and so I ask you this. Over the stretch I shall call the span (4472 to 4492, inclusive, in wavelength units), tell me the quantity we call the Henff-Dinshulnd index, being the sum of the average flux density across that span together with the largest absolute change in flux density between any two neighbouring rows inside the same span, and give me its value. 26.7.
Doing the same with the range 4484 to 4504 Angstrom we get 26.8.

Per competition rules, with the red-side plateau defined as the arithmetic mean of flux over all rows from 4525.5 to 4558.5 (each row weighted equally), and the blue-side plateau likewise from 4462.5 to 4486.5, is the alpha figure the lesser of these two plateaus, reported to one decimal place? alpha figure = 24.6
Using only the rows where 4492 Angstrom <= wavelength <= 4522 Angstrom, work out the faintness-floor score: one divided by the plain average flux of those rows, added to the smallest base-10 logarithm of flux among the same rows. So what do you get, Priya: 1.43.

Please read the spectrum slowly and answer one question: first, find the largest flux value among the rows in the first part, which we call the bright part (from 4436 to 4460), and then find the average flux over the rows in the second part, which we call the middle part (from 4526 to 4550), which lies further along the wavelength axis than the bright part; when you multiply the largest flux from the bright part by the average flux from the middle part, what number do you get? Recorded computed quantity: 661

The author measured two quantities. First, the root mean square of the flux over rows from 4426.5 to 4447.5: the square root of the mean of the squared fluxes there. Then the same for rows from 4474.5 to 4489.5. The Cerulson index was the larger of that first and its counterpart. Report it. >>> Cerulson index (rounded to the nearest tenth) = 25.2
